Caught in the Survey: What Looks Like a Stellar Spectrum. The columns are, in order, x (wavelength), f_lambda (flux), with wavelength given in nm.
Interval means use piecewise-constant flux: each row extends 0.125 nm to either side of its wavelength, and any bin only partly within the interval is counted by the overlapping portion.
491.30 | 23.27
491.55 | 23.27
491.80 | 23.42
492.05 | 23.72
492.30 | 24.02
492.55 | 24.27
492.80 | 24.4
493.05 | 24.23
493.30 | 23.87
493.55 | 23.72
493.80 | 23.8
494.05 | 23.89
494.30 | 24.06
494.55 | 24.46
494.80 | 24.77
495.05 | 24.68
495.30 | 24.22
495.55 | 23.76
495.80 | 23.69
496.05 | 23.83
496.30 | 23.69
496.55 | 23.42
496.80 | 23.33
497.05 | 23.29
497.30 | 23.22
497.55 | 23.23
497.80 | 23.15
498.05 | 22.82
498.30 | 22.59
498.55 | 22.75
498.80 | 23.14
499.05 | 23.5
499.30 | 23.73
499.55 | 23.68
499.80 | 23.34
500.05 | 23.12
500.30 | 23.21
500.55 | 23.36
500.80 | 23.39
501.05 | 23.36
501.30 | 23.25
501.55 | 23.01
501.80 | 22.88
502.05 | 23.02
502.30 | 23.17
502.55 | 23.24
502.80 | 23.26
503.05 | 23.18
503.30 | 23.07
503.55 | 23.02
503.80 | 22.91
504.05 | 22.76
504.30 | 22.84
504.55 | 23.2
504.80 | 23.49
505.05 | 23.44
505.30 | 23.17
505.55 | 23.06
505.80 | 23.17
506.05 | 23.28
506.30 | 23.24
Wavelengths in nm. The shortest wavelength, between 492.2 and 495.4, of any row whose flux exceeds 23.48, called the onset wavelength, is 492.30 nm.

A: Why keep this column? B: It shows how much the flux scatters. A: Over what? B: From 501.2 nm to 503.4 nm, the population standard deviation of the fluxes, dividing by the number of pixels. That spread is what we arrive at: 0.12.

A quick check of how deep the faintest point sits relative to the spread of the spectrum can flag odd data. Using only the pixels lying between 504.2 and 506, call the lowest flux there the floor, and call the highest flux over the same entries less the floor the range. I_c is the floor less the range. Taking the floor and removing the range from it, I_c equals 22.2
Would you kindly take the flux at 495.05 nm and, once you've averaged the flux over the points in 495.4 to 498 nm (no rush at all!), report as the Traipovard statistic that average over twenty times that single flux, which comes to 0.0475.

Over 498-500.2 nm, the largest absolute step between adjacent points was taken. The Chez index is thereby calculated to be 0.39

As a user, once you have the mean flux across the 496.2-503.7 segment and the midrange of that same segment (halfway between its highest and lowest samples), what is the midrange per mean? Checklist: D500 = 0.998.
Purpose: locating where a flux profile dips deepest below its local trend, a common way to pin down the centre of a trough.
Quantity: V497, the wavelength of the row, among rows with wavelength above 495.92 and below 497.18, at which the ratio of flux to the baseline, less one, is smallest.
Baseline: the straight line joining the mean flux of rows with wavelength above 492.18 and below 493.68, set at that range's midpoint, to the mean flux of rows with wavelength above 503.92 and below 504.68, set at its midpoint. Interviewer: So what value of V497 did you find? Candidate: 497.05 nm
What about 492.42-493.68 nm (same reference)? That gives 493.55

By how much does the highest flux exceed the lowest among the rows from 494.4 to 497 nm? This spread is 1.4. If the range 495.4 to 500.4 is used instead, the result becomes 1.2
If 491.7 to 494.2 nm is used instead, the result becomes 1.0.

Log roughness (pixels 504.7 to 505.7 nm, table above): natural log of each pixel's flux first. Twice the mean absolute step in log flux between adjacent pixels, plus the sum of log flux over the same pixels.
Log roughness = 13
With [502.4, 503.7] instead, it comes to 16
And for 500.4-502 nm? 19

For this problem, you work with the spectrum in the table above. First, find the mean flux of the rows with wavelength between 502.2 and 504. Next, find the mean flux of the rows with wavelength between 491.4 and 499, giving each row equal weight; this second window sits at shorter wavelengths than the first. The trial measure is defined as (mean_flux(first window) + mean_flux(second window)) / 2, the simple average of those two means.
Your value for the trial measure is 23.4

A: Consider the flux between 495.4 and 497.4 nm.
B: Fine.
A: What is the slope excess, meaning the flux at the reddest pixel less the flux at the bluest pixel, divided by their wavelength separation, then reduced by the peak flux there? -24.1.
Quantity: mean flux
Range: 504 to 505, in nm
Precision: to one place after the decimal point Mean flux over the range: 23.1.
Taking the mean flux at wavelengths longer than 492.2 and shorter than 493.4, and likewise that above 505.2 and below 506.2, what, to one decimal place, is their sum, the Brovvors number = 47.3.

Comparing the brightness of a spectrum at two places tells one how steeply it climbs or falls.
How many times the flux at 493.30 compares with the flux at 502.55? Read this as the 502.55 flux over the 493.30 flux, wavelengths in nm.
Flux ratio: 0.97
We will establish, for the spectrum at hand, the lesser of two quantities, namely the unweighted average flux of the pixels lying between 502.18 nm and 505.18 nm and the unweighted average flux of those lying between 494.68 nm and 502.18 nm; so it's 23.1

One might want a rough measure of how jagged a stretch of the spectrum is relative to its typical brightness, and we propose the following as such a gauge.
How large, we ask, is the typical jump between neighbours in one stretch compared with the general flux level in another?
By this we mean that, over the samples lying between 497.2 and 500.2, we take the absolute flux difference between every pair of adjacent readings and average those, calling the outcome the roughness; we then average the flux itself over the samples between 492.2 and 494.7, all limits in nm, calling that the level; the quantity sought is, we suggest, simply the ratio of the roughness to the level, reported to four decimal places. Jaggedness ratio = 0.0091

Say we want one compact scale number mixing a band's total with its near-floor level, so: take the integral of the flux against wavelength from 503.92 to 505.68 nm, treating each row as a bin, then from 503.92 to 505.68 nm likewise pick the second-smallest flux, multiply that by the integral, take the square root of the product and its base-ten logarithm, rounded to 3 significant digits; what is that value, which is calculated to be 1.48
